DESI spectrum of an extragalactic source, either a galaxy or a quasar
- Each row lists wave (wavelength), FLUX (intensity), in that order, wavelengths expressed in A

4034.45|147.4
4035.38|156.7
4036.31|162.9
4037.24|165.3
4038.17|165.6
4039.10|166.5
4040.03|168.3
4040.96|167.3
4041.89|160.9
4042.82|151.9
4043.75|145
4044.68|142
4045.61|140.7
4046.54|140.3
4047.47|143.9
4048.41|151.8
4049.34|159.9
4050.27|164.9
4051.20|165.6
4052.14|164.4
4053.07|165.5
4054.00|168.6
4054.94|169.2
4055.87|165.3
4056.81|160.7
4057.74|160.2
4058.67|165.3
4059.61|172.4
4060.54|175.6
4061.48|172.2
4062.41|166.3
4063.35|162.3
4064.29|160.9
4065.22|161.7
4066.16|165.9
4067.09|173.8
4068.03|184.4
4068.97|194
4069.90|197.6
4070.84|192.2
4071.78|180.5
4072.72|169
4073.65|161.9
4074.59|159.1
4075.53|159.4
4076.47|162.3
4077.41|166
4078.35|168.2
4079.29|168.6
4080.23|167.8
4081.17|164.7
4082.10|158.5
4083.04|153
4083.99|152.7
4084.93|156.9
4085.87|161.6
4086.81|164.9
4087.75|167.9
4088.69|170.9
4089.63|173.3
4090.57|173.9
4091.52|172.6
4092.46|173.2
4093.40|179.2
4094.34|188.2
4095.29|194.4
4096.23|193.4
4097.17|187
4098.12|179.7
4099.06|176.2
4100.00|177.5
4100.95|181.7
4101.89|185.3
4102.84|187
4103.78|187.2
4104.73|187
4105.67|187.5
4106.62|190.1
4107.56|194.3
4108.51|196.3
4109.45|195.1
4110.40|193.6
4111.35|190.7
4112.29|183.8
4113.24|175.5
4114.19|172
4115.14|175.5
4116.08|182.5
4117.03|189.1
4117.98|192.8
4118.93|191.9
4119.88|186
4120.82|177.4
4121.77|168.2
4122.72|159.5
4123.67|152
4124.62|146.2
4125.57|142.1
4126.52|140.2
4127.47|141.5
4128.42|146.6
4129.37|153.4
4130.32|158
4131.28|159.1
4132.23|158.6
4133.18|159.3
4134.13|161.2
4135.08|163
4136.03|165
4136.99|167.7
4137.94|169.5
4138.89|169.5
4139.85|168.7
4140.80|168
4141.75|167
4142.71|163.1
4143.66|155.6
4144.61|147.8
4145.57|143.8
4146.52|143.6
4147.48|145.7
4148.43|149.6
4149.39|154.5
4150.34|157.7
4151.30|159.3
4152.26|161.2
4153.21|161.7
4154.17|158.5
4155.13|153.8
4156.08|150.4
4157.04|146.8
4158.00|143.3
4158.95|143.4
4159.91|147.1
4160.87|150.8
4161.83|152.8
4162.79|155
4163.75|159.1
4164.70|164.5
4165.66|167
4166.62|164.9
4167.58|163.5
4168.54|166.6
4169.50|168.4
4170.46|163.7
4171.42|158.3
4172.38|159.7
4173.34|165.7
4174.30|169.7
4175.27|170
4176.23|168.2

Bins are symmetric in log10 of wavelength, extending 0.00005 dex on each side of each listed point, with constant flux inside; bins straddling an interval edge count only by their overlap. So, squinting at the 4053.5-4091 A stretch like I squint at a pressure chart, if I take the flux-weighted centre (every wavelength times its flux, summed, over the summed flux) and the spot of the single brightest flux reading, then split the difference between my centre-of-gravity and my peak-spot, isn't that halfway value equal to 4071.0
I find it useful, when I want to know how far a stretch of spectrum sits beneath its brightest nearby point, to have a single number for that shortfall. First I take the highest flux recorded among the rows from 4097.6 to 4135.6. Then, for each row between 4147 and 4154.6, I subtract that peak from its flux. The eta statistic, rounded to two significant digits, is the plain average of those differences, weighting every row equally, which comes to -40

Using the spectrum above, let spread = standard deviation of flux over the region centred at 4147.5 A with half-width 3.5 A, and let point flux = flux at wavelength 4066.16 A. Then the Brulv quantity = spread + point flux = 171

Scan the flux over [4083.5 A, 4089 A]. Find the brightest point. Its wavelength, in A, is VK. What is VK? 4088.69 A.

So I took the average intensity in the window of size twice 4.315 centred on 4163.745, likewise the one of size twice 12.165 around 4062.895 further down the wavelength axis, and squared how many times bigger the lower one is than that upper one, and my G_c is 1.16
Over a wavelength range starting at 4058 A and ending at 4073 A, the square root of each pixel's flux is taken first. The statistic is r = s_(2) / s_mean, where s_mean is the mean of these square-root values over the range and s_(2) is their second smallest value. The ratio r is 0.963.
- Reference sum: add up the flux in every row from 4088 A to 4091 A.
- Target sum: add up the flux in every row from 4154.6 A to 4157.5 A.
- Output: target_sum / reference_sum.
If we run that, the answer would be 0.87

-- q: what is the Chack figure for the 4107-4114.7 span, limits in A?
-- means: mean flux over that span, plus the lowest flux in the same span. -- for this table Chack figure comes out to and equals 360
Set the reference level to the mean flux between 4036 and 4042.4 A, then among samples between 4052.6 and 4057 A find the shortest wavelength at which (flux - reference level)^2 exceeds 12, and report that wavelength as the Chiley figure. 4054.94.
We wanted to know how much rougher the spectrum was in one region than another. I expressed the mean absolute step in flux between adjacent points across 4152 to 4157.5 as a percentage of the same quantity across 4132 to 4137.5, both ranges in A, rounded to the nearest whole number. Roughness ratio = 169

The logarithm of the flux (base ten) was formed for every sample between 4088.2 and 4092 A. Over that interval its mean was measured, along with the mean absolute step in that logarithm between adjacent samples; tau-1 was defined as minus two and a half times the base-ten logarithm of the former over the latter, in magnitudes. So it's -6.98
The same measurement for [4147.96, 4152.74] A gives -6.08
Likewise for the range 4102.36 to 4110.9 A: -7.03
